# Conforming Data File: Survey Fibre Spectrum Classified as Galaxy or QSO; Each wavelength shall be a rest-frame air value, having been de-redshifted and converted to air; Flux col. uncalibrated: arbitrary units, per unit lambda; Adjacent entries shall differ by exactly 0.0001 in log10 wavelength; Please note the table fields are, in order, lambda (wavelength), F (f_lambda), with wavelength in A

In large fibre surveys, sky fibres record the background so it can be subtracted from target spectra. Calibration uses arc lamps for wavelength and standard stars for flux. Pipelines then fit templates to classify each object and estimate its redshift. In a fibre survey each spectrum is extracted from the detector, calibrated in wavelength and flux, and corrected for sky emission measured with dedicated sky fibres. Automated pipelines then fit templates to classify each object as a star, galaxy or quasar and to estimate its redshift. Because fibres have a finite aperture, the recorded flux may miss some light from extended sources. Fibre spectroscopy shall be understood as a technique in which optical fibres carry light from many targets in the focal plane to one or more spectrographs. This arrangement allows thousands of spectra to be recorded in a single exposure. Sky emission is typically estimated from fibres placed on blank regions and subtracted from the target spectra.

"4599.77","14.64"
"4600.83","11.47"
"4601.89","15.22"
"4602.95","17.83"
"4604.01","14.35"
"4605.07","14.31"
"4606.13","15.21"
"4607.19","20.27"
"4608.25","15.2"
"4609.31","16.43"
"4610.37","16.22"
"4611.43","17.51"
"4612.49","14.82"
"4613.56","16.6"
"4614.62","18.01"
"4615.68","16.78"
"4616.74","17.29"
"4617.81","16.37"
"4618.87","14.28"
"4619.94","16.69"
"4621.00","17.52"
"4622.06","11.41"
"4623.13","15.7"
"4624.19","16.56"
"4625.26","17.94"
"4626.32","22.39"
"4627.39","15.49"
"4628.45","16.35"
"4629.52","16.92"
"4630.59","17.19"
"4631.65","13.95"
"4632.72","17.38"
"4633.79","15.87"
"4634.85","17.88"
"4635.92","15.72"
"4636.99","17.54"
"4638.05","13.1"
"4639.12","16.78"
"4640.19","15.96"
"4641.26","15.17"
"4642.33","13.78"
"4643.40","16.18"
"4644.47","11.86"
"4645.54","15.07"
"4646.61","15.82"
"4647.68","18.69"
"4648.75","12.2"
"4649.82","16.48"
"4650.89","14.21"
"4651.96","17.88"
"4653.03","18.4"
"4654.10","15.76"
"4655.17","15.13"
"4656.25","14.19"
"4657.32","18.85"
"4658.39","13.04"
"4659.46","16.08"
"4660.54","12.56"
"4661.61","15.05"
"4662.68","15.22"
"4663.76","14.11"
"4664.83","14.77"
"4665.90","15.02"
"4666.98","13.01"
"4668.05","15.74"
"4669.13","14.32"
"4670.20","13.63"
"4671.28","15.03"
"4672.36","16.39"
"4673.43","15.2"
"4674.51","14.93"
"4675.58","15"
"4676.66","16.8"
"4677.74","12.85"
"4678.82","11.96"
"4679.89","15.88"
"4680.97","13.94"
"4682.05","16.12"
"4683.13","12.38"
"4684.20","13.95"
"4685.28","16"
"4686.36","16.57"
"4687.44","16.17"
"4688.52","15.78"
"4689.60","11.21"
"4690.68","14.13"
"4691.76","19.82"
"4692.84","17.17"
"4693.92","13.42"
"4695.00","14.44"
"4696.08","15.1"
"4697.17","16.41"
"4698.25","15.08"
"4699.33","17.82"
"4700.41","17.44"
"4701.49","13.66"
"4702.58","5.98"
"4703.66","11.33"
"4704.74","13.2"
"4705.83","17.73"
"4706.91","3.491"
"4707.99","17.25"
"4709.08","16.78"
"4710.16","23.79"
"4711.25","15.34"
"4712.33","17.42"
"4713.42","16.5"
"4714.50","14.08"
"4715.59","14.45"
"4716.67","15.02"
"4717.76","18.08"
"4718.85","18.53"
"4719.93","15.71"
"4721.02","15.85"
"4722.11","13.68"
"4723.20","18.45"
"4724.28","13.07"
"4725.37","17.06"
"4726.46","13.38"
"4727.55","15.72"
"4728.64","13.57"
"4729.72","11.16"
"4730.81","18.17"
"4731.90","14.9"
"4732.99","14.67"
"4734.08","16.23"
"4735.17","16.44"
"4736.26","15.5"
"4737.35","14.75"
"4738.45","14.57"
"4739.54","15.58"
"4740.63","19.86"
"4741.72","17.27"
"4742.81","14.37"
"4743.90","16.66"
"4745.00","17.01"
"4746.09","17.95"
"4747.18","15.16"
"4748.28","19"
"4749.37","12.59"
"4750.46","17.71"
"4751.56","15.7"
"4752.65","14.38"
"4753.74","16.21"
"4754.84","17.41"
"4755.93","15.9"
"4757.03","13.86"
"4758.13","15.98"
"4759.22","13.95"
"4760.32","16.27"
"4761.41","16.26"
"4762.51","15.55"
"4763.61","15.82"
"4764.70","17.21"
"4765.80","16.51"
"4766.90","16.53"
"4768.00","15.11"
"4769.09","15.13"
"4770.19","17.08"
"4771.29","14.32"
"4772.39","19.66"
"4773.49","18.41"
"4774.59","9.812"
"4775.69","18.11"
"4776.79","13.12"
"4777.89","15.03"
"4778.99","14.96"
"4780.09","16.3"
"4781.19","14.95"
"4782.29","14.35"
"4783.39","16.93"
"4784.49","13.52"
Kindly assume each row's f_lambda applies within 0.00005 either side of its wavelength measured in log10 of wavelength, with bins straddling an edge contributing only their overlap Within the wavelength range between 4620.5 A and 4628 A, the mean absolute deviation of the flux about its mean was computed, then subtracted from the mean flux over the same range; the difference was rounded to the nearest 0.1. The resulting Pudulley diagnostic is 14.5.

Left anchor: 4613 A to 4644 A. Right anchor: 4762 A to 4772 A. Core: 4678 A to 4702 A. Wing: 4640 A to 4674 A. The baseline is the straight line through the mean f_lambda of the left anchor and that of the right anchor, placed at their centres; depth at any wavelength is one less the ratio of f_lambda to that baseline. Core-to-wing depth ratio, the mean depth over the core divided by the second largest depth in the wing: 0.2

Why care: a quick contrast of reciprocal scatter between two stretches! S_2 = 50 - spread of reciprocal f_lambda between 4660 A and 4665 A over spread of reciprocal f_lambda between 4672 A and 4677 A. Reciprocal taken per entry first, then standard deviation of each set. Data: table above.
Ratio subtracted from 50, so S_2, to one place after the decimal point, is 48.4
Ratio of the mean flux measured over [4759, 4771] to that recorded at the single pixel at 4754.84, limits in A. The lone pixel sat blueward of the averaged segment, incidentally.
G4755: 0.92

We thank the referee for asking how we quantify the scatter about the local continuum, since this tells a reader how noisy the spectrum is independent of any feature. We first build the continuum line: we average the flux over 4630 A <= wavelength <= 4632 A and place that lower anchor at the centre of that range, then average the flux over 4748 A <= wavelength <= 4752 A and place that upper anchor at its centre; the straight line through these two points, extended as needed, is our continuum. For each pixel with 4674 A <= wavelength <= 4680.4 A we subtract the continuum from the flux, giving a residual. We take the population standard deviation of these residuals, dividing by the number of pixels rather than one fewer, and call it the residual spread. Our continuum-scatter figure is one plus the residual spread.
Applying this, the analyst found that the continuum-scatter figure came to 2.67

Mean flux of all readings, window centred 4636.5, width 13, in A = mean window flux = 15.9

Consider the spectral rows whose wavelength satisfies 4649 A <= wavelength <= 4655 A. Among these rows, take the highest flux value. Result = 18.4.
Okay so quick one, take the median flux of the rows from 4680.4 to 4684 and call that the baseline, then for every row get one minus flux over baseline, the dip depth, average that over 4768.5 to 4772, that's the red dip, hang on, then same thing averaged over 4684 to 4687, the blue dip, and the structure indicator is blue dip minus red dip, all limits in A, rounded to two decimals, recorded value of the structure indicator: 0.00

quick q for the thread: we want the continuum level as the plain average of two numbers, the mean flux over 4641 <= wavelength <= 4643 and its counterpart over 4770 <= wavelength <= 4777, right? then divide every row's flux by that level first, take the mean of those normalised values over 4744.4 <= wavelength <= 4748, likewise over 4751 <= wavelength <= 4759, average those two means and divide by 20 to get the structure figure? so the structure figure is 0.0534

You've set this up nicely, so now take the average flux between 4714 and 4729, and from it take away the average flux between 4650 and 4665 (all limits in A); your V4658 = 0.1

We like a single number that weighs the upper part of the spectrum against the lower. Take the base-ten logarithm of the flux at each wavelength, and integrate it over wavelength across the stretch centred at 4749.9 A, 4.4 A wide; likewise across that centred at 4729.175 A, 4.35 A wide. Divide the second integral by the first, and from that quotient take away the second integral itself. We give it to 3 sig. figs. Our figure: -4.09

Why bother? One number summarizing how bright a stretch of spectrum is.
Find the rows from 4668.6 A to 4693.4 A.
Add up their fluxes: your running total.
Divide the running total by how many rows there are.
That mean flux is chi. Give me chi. 15.0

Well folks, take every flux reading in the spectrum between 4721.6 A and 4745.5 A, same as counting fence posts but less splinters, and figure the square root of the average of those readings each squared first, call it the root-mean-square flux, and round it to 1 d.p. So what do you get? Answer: 15.7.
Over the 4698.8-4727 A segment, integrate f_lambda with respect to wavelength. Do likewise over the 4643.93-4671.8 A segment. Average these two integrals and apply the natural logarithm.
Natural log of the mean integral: 6.051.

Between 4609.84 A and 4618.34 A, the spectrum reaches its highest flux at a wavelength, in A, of 4614.62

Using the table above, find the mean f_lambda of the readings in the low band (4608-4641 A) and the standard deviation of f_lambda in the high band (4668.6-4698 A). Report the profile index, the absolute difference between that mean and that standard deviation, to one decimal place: 14.6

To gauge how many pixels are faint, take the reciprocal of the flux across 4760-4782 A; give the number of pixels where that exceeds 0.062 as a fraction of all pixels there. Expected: 0.50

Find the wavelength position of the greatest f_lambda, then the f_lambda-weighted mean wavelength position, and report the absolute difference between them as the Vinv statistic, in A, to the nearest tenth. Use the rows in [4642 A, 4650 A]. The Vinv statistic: 1.5 A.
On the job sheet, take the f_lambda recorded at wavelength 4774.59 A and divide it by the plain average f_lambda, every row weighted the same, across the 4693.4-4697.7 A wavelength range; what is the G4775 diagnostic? 0.66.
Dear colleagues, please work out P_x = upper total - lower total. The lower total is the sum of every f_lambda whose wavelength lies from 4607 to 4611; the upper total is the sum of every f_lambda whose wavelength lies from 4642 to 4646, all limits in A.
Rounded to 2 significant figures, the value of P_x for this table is -11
